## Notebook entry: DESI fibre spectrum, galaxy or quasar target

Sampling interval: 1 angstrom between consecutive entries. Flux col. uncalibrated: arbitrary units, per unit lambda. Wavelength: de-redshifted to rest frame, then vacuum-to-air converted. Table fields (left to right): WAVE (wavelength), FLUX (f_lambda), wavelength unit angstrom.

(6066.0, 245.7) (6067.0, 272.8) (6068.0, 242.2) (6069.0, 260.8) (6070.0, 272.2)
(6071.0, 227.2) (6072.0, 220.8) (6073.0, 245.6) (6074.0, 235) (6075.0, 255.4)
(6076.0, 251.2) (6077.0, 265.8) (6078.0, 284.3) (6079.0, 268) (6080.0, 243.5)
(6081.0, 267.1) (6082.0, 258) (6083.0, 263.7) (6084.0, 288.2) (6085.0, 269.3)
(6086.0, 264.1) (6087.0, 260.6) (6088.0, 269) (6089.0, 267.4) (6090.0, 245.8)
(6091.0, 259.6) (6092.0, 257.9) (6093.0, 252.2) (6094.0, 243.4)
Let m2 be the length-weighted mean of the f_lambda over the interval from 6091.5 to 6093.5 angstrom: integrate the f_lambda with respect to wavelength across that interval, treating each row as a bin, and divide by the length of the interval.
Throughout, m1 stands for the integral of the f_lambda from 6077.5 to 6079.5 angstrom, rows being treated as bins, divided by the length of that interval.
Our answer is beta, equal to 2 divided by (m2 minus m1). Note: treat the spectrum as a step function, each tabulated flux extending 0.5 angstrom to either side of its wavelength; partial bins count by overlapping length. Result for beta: -0.09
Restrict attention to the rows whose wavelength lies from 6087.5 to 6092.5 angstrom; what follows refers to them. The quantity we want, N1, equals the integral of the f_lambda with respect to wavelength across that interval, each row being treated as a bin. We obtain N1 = 1300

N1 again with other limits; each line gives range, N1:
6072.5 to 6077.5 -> 1253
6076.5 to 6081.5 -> 1329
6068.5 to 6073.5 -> 1227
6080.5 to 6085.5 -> 1346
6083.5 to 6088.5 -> 1351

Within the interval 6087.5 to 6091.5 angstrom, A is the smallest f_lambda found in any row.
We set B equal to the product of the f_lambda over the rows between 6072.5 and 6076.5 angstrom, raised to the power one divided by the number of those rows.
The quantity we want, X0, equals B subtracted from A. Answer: -1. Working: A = 245.8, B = 247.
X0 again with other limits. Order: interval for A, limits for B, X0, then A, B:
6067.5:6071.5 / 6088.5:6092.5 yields -30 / 227.2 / 258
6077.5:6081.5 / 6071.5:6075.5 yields 5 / 243.5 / 239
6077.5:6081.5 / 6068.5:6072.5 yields -1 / 243.5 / 244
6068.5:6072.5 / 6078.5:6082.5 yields -38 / 220.8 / 259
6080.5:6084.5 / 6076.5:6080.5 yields -7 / 258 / 265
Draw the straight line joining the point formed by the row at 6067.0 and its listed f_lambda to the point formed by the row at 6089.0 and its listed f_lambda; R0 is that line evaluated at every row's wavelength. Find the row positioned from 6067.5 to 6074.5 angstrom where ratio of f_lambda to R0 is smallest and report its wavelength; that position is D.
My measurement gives 6072.0 angstrom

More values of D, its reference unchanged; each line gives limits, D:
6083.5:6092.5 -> 6090.0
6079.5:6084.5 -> 6080.0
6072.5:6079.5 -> 6074.0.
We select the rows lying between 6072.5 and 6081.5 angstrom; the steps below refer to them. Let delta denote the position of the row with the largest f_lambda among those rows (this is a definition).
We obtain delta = 6078.0 angstrom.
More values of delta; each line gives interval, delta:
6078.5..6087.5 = 6084.0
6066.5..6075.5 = 6067.0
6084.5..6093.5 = 6085.0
